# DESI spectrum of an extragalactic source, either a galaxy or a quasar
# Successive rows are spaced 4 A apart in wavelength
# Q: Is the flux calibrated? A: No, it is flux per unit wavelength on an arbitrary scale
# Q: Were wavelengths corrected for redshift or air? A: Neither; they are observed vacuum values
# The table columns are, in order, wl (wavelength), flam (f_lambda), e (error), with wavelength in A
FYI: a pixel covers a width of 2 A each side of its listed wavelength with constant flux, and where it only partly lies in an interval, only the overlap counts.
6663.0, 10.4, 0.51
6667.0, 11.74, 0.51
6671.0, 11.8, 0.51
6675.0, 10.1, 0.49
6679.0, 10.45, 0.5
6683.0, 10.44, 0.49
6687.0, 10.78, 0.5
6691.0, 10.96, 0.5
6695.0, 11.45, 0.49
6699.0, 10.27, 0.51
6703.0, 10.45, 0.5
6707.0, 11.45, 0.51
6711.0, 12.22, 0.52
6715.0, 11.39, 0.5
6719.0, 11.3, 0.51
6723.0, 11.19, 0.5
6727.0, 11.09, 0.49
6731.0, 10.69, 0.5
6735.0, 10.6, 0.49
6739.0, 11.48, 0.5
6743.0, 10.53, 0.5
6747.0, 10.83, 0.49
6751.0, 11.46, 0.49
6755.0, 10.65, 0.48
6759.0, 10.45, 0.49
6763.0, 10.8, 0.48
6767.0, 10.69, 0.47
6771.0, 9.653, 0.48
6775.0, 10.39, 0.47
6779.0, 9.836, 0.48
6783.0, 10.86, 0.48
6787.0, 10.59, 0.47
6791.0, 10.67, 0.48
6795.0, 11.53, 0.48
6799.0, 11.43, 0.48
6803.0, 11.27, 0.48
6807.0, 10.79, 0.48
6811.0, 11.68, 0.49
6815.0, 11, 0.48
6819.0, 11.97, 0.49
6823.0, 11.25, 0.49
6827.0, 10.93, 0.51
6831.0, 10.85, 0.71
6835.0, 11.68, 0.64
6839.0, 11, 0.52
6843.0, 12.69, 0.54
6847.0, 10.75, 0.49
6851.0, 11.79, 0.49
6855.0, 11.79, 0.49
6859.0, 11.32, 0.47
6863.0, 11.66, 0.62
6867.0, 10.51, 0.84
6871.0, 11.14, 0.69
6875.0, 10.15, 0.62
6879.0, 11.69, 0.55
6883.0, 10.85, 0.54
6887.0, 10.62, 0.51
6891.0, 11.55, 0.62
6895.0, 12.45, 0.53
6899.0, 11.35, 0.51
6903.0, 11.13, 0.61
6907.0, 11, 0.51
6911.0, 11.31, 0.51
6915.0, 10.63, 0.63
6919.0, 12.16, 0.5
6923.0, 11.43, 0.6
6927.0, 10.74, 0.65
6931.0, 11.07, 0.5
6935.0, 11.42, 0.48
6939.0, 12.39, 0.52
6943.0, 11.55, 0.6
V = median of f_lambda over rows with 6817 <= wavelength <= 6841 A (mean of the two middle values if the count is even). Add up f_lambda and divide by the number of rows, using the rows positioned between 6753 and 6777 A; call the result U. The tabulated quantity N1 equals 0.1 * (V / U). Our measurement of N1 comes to 0.107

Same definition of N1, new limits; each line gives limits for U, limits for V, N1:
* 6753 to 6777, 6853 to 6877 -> 0.108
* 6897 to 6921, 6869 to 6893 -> 0.098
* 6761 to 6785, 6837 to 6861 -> 0.111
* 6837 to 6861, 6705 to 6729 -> 0.098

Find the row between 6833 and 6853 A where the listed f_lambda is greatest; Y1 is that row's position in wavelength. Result 6843.0 A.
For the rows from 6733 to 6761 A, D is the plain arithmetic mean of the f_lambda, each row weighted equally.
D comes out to 10.9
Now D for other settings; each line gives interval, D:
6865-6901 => 11.1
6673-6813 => 10.9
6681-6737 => 11.0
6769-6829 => 10.9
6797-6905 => 11.3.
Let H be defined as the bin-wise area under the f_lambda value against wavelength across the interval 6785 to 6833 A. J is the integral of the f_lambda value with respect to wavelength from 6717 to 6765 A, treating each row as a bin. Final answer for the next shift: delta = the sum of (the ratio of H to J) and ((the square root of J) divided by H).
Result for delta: 1.06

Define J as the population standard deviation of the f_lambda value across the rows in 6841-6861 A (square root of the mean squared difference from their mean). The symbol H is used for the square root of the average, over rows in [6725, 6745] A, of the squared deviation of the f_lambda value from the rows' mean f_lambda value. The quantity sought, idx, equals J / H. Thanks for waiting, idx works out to 1.8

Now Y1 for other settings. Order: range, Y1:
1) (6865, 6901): 6895.0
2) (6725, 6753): 6739.0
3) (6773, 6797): 6795.0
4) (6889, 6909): 6895.0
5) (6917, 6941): 6939.0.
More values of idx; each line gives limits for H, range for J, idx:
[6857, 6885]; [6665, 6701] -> 1.1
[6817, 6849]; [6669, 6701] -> 0.9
